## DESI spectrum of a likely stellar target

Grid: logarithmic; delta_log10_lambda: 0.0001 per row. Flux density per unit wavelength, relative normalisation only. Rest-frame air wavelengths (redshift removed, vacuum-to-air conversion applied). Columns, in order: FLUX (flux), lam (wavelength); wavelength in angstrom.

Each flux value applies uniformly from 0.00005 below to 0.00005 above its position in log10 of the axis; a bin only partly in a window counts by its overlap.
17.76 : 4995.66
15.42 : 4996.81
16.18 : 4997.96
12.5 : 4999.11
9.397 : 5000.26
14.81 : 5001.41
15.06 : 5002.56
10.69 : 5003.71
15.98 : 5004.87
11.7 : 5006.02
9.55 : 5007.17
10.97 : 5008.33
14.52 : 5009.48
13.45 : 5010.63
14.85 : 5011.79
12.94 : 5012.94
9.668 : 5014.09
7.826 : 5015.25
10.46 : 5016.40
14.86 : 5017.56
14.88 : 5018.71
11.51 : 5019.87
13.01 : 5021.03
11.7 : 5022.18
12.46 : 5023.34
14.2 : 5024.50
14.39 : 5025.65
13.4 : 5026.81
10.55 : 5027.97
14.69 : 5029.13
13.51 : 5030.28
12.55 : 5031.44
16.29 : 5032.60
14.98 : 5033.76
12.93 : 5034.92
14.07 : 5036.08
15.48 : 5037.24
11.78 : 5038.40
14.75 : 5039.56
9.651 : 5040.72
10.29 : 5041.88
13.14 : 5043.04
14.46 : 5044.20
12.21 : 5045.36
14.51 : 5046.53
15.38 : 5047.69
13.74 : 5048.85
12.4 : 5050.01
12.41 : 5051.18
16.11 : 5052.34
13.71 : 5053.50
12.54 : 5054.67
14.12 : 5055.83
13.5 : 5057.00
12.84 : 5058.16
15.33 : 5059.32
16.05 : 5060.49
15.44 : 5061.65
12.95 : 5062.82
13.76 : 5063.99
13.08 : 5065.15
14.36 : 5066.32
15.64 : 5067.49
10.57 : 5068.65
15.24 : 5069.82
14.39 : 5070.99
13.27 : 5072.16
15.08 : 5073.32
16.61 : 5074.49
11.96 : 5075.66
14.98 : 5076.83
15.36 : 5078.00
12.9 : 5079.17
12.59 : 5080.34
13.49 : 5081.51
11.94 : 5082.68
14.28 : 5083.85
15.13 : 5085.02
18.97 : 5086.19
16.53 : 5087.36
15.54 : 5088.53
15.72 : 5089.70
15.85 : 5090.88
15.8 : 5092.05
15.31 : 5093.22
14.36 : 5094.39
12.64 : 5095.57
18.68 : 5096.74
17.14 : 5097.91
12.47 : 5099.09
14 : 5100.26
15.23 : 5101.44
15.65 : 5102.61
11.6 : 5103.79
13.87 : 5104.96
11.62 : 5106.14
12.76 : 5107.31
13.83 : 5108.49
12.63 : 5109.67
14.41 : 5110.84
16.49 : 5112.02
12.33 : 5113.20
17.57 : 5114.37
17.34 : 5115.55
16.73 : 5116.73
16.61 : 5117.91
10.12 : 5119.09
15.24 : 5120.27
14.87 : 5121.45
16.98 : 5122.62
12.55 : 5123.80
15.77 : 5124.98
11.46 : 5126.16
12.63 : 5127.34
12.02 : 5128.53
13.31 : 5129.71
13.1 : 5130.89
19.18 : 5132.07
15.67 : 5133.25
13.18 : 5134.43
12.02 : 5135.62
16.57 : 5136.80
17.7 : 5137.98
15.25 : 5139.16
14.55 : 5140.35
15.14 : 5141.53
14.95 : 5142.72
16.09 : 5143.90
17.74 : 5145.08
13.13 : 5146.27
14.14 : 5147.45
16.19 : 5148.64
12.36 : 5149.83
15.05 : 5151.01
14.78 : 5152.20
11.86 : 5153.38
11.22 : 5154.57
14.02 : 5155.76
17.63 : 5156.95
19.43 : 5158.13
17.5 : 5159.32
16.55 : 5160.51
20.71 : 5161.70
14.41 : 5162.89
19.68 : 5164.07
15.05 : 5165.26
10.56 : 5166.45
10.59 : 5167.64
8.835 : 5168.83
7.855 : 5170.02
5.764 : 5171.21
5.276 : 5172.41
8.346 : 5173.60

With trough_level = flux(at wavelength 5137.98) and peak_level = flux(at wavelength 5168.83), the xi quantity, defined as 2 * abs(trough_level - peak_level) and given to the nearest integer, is 18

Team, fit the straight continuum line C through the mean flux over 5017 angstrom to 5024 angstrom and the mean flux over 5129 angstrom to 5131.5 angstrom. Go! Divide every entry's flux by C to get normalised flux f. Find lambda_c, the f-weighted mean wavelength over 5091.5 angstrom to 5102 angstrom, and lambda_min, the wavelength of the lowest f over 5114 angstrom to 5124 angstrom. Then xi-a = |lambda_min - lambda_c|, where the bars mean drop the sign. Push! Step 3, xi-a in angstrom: 22.4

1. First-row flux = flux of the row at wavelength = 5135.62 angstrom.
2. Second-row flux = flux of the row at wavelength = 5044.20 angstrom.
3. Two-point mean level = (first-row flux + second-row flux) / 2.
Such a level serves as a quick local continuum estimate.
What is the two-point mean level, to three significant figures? 13.2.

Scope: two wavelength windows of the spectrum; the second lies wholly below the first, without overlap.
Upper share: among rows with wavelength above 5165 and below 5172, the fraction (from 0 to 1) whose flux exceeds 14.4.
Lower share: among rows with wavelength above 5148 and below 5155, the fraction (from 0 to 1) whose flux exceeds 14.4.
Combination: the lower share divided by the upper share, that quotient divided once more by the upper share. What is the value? 18.0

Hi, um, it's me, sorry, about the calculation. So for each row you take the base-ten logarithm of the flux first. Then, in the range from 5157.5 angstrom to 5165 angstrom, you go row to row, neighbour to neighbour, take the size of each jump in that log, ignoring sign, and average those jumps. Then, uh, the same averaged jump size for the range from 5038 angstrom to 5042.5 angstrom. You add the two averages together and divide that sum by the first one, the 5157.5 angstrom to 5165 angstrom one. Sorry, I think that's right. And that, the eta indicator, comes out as 2.12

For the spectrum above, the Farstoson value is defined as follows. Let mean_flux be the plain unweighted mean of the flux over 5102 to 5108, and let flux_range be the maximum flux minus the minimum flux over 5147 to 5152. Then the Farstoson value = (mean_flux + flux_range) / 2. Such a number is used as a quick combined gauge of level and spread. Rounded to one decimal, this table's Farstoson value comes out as 8.5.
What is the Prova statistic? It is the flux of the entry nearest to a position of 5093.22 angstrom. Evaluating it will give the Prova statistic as 15.31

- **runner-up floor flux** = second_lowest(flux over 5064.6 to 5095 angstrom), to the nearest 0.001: 11.940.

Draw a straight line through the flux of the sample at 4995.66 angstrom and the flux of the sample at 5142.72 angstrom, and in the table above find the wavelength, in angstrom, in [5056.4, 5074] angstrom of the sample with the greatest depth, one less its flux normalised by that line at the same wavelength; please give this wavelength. 5068.65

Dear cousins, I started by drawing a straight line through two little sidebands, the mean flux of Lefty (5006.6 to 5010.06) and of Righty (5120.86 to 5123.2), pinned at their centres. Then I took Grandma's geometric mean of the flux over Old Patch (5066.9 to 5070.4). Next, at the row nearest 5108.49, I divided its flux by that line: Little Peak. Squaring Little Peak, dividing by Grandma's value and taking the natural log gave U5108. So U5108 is -2.83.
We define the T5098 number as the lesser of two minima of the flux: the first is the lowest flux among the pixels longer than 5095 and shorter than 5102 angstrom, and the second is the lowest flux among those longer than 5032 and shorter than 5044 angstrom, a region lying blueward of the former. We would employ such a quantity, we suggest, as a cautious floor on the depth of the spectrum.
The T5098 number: 9.7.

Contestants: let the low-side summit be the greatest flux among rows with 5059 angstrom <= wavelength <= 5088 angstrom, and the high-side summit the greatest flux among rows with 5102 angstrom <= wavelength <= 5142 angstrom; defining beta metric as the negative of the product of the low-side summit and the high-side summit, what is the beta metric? -364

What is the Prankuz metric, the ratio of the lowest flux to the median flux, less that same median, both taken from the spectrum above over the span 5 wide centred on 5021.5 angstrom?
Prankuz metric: -11.1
